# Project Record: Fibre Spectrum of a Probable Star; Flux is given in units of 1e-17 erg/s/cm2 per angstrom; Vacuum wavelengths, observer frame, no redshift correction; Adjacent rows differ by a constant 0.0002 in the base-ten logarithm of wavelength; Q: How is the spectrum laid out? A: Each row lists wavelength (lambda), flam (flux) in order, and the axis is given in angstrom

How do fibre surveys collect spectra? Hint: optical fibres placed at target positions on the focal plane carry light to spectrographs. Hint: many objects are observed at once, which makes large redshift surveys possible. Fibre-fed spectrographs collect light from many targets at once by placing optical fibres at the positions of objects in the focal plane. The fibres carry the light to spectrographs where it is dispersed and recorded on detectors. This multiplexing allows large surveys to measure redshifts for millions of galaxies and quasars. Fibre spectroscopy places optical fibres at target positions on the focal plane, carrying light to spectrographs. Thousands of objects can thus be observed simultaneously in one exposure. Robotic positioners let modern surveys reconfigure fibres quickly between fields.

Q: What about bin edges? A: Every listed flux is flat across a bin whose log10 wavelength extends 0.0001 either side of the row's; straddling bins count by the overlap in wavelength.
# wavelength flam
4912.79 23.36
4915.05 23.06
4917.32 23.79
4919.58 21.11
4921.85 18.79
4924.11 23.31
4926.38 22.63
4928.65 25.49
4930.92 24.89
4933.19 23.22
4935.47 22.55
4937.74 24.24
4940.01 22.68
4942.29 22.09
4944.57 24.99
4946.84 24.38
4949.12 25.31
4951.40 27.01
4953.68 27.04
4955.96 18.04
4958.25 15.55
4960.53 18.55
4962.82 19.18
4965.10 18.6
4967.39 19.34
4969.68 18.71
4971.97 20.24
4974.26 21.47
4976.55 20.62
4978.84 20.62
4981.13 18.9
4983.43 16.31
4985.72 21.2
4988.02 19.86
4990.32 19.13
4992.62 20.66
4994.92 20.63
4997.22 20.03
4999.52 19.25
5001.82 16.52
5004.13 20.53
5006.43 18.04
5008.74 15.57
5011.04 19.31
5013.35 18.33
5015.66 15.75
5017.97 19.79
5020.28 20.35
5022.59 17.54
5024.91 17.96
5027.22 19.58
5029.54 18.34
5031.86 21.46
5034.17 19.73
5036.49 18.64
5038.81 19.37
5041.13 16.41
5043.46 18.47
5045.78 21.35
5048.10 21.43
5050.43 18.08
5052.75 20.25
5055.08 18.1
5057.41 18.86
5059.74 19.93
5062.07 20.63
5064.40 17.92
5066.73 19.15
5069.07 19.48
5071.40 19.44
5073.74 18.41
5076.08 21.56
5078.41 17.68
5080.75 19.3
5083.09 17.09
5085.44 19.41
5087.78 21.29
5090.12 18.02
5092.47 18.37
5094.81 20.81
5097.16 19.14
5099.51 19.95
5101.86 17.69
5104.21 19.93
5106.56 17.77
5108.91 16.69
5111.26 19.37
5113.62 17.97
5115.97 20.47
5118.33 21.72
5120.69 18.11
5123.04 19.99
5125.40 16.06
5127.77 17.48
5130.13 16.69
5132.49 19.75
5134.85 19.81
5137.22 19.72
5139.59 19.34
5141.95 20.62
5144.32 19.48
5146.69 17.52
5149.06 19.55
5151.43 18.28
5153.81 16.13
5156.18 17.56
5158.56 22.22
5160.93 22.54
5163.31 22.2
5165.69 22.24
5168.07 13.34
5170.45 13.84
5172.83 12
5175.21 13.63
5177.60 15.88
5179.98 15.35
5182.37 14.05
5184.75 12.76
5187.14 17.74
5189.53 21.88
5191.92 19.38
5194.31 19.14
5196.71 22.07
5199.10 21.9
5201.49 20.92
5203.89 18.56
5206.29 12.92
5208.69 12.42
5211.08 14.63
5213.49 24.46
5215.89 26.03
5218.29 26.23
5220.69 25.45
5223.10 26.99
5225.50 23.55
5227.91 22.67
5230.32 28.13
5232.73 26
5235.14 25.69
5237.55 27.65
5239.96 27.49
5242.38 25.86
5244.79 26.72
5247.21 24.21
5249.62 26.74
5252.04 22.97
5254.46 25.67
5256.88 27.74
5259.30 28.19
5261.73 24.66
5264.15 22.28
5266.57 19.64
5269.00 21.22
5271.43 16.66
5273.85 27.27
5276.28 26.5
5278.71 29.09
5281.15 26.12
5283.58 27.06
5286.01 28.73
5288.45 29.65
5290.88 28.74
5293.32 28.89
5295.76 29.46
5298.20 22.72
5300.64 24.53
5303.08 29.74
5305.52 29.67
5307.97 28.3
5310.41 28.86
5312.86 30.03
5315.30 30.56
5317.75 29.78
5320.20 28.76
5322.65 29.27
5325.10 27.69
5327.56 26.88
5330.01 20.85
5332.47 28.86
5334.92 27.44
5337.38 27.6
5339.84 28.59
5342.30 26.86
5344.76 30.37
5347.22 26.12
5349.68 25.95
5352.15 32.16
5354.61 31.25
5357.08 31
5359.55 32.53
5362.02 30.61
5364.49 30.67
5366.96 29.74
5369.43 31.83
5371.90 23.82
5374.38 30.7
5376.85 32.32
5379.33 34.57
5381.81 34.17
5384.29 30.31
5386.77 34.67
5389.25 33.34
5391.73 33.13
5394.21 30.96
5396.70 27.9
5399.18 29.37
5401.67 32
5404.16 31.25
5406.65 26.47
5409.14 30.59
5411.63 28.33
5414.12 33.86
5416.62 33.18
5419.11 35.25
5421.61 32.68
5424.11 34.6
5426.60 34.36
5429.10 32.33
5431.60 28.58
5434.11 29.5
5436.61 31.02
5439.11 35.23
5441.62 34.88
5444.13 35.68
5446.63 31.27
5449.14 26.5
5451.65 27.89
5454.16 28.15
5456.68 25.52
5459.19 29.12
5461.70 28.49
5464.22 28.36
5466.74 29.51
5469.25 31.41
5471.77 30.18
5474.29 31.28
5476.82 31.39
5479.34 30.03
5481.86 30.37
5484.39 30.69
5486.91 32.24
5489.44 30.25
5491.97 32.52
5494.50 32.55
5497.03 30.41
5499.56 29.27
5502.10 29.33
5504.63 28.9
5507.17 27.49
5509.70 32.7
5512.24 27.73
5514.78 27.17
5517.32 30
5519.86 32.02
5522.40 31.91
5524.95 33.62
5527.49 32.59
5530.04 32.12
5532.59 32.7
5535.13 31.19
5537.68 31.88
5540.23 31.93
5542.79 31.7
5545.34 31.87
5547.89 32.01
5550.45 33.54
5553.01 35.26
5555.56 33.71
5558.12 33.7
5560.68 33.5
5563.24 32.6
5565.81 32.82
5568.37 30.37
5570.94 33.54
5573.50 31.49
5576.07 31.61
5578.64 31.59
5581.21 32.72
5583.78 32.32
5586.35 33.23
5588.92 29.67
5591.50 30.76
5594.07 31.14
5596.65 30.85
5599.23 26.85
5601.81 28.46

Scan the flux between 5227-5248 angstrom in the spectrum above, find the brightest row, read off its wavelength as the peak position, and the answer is 5230.32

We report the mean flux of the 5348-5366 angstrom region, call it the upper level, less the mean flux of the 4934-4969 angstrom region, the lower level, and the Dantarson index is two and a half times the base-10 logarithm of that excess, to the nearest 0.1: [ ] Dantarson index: 2.3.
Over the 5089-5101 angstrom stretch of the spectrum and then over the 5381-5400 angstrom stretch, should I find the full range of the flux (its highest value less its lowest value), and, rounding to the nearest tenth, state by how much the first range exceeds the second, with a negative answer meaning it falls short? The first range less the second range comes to -4.0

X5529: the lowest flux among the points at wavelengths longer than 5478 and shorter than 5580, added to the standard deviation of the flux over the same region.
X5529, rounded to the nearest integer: 29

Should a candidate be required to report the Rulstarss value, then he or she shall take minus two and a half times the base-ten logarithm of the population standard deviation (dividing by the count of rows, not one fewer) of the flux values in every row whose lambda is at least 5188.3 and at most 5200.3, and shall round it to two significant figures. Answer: -0.30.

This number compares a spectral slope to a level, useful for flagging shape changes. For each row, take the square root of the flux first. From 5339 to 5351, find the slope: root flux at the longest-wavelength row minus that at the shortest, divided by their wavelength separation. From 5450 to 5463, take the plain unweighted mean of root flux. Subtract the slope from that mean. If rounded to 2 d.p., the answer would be 5.30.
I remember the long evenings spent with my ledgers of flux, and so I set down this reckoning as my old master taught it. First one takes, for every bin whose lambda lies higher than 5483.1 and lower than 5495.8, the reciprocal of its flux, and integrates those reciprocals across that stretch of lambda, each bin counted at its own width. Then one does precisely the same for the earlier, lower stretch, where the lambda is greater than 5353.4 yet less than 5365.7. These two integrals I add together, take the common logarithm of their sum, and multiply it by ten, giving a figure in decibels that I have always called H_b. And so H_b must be -1.0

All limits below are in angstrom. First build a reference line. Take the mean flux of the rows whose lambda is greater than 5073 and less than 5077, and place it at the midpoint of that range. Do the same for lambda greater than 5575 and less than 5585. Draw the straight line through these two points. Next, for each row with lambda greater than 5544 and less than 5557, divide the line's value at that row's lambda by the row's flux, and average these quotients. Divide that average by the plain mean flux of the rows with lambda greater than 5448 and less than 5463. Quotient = 0.0342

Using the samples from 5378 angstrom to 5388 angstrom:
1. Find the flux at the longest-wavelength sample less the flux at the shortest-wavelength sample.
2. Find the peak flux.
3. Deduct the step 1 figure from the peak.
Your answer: 34.6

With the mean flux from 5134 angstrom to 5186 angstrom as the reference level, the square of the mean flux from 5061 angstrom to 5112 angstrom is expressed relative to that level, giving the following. 20.6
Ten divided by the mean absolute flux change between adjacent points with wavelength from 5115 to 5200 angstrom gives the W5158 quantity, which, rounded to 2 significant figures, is 5.3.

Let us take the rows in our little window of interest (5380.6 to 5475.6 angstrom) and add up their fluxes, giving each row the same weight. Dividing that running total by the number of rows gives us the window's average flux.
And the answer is 31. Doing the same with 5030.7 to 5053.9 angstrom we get 20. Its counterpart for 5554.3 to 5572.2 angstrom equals 33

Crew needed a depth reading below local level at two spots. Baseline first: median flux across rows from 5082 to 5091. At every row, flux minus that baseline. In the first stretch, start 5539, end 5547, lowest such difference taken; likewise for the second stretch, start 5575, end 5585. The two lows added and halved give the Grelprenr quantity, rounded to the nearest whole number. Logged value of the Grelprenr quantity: 13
